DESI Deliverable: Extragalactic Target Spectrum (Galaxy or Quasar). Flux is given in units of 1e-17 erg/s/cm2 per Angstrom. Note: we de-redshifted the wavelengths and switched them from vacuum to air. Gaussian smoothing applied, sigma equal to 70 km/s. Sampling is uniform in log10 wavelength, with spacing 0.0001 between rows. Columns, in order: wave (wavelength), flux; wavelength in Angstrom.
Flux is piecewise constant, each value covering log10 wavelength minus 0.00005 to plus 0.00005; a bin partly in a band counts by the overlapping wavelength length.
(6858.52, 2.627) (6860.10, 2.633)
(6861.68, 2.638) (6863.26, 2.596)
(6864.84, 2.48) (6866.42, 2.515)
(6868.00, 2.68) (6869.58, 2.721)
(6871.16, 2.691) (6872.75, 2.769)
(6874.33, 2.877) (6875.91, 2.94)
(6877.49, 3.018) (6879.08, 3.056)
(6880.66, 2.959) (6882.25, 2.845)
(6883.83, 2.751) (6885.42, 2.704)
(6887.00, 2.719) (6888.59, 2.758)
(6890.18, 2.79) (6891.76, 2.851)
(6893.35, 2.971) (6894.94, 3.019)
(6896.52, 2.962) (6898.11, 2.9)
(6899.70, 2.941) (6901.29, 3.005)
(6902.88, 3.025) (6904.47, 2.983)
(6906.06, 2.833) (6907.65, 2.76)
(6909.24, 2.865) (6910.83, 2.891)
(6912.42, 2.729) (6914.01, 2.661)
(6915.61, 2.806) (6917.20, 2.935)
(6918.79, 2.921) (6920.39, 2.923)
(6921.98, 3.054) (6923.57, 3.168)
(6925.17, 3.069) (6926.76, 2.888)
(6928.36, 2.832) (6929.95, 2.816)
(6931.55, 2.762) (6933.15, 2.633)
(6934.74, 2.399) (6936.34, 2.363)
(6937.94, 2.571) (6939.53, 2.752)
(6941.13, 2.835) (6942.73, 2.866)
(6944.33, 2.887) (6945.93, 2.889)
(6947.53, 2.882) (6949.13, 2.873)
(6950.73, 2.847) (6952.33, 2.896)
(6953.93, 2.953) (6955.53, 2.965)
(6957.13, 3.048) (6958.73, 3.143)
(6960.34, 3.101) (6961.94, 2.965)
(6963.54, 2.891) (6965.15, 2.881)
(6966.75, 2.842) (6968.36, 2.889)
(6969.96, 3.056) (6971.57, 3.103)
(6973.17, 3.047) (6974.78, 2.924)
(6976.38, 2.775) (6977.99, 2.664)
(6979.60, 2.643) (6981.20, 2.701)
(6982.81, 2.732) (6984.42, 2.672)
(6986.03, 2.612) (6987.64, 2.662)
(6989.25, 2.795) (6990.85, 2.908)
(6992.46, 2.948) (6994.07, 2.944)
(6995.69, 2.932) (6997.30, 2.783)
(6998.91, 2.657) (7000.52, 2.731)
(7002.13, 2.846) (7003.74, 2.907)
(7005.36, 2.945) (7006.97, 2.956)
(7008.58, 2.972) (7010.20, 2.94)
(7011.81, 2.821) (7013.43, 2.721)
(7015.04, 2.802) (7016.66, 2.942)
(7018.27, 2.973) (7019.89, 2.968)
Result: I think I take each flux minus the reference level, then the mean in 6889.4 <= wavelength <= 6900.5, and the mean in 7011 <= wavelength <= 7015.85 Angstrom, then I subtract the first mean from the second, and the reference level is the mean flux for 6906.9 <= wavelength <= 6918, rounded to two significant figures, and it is -0.14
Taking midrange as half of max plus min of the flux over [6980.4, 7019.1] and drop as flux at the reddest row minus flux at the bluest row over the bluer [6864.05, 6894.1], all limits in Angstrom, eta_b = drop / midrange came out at 0.18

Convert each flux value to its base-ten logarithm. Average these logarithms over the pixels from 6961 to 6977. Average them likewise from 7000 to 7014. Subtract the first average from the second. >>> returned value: -0.010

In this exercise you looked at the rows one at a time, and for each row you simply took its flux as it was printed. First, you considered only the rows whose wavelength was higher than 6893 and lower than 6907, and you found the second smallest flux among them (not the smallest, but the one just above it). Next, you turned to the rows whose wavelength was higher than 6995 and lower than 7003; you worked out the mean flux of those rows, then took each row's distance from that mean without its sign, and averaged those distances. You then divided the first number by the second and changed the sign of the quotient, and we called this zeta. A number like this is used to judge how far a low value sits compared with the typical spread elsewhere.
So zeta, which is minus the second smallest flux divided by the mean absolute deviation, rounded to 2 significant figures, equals -37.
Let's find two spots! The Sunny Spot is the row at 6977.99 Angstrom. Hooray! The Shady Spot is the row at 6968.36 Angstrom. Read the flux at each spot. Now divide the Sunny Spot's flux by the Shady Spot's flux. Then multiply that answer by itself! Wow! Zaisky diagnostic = 0.85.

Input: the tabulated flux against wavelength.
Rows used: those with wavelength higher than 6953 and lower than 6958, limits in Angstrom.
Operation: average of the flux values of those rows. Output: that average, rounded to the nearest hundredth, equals 2.99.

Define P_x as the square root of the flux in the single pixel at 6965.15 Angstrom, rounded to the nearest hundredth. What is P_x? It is 1.70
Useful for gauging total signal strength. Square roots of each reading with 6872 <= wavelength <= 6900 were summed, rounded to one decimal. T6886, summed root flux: 30.5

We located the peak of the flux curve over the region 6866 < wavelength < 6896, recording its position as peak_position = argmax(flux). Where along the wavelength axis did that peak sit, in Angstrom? 6879.08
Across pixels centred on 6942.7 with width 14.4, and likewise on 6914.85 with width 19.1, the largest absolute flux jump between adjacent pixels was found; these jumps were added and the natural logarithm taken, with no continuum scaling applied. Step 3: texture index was -0.99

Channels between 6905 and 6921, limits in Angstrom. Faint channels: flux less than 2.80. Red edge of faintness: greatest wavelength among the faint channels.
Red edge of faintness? 6914.01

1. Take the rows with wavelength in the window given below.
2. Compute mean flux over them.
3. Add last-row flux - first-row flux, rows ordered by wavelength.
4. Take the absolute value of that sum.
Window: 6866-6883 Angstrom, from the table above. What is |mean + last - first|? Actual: 3.2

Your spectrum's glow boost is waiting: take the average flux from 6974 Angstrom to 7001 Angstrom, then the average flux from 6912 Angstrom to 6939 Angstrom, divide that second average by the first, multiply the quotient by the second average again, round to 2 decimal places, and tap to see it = 2.82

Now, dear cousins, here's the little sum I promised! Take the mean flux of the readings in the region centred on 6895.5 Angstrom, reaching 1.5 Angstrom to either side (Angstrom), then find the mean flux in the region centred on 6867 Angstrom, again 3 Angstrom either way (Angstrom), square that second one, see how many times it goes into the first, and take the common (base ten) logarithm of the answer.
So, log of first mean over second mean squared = -0.35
